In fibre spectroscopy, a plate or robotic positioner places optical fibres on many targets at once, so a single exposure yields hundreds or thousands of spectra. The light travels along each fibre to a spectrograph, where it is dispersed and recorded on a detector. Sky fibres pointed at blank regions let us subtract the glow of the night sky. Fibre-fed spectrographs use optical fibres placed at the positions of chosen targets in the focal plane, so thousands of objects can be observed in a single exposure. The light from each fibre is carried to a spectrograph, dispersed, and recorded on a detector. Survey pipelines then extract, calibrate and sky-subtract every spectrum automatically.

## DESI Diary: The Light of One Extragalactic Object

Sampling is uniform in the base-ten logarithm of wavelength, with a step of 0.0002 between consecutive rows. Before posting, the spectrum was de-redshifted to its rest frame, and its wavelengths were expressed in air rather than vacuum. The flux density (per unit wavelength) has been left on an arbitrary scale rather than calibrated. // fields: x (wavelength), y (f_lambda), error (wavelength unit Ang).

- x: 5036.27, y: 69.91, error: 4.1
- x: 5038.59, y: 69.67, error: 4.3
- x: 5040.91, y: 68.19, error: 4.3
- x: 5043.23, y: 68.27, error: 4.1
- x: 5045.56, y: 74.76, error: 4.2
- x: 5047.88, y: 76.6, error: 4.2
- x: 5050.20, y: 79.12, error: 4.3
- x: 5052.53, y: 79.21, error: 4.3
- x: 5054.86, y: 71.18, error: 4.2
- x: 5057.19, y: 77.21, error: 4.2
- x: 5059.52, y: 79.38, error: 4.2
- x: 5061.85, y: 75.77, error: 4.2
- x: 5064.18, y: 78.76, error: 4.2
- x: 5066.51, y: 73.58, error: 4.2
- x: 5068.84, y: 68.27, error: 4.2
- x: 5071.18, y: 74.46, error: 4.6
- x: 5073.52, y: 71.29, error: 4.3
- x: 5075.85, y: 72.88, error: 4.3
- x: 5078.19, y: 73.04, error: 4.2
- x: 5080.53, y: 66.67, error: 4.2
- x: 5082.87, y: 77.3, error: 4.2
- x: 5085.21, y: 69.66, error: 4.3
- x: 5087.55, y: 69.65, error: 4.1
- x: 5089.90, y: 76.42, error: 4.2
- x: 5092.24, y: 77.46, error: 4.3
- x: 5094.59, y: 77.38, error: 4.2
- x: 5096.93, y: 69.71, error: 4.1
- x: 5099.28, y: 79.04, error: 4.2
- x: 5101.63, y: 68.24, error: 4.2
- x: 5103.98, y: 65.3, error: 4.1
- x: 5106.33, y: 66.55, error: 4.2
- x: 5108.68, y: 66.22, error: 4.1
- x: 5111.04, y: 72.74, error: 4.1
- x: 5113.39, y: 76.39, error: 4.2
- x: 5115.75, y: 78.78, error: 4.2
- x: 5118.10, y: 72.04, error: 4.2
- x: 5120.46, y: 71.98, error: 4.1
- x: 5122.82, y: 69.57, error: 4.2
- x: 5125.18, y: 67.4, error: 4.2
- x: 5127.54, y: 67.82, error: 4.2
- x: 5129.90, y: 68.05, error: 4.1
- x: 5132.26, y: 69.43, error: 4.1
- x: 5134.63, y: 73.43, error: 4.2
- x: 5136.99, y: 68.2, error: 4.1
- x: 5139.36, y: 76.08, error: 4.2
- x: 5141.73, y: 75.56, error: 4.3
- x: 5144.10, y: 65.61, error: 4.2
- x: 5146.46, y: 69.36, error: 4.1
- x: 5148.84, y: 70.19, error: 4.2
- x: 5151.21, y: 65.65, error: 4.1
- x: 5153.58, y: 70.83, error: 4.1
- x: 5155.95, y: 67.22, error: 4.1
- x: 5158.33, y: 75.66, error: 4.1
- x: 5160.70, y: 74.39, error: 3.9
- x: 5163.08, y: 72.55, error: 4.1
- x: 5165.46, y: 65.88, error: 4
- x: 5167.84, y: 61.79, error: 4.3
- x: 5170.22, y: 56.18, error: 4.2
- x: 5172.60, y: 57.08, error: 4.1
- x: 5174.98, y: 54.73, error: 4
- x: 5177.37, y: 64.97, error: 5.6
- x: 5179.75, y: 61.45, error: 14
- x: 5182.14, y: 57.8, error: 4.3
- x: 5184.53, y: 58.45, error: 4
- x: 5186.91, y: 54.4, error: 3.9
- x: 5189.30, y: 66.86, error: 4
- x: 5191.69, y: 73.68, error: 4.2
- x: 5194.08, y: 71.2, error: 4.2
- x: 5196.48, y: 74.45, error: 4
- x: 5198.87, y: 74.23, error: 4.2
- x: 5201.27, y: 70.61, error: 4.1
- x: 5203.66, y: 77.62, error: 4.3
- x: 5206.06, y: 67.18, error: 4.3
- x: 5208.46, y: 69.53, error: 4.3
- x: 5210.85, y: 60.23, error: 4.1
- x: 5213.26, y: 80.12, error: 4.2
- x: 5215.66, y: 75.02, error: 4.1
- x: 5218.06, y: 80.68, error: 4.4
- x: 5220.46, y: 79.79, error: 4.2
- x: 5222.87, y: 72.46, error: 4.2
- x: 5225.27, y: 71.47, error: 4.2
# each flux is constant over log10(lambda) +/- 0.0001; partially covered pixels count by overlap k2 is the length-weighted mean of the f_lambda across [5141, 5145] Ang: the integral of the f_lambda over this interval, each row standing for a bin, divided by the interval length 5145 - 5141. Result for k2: 70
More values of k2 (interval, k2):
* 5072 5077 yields 72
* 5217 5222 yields 80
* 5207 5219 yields 73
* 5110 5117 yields 76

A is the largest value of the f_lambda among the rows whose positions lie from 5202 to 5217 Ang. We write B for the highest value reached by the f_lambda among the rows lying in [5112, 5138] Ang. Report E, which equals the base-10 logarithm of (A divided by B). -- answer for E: 0.007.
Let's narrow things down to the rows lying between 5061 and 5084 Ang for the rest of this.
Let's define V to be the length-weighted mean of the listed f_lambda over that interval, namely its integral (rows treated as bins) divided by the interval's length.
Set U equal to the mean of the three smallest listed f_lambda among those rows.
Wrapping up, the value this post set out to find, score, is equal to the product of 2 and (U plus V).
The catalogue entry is 284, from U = 69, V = 73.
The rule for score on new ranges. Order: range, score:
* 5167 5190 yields 229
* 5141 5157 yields 270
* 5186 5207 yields 266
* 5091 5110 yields 275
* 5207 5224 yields 283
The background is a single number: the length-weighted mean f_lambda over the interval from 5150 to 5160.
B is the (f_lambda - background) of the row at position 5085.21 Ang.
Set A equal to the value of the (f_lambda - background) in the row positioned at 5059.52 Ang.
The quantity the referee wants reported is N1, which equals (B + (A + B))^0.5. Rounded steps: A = 9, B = 0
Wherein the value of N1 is 2.88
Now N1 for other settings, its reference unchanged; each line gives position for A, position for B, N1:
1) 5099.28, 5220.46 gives 5.31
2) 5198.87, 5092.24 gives 4.33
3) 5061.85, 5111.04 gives 3.30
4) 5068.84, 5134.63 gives 2.18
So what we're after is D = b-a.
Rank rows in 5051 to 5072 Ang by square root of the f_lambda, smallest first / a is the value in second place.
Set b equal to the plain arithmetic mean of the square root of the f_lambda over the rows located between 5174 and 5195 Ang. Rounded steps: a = 8.44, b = 7.9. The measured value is -0.5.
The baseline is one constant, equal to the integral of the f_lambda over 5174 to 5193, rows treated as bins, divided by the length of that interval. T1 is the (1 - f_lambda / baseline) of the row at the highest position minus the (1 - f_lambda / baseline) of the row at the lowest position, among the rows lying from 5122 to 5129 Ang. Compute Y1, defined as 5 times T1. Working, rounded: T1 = 0.03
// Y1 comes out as 0.14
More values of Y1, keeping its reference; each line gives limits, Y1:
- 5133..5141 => -0.21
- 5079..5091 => -0.79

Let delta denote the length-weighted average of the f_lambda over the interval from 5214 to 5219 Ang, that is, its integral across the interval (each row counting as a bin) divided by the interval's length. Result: 78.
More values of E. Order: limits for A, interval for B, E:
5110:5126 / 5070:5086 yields 0.008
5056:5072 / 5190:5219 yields -0.007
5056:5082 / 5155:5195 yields 0.021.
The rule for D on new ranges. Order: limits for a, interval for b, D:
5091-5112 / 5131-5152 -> 0.2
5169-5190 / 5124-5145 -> 1.0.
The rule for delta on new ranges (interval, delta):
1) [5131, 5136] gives 71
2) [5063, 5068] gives 76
